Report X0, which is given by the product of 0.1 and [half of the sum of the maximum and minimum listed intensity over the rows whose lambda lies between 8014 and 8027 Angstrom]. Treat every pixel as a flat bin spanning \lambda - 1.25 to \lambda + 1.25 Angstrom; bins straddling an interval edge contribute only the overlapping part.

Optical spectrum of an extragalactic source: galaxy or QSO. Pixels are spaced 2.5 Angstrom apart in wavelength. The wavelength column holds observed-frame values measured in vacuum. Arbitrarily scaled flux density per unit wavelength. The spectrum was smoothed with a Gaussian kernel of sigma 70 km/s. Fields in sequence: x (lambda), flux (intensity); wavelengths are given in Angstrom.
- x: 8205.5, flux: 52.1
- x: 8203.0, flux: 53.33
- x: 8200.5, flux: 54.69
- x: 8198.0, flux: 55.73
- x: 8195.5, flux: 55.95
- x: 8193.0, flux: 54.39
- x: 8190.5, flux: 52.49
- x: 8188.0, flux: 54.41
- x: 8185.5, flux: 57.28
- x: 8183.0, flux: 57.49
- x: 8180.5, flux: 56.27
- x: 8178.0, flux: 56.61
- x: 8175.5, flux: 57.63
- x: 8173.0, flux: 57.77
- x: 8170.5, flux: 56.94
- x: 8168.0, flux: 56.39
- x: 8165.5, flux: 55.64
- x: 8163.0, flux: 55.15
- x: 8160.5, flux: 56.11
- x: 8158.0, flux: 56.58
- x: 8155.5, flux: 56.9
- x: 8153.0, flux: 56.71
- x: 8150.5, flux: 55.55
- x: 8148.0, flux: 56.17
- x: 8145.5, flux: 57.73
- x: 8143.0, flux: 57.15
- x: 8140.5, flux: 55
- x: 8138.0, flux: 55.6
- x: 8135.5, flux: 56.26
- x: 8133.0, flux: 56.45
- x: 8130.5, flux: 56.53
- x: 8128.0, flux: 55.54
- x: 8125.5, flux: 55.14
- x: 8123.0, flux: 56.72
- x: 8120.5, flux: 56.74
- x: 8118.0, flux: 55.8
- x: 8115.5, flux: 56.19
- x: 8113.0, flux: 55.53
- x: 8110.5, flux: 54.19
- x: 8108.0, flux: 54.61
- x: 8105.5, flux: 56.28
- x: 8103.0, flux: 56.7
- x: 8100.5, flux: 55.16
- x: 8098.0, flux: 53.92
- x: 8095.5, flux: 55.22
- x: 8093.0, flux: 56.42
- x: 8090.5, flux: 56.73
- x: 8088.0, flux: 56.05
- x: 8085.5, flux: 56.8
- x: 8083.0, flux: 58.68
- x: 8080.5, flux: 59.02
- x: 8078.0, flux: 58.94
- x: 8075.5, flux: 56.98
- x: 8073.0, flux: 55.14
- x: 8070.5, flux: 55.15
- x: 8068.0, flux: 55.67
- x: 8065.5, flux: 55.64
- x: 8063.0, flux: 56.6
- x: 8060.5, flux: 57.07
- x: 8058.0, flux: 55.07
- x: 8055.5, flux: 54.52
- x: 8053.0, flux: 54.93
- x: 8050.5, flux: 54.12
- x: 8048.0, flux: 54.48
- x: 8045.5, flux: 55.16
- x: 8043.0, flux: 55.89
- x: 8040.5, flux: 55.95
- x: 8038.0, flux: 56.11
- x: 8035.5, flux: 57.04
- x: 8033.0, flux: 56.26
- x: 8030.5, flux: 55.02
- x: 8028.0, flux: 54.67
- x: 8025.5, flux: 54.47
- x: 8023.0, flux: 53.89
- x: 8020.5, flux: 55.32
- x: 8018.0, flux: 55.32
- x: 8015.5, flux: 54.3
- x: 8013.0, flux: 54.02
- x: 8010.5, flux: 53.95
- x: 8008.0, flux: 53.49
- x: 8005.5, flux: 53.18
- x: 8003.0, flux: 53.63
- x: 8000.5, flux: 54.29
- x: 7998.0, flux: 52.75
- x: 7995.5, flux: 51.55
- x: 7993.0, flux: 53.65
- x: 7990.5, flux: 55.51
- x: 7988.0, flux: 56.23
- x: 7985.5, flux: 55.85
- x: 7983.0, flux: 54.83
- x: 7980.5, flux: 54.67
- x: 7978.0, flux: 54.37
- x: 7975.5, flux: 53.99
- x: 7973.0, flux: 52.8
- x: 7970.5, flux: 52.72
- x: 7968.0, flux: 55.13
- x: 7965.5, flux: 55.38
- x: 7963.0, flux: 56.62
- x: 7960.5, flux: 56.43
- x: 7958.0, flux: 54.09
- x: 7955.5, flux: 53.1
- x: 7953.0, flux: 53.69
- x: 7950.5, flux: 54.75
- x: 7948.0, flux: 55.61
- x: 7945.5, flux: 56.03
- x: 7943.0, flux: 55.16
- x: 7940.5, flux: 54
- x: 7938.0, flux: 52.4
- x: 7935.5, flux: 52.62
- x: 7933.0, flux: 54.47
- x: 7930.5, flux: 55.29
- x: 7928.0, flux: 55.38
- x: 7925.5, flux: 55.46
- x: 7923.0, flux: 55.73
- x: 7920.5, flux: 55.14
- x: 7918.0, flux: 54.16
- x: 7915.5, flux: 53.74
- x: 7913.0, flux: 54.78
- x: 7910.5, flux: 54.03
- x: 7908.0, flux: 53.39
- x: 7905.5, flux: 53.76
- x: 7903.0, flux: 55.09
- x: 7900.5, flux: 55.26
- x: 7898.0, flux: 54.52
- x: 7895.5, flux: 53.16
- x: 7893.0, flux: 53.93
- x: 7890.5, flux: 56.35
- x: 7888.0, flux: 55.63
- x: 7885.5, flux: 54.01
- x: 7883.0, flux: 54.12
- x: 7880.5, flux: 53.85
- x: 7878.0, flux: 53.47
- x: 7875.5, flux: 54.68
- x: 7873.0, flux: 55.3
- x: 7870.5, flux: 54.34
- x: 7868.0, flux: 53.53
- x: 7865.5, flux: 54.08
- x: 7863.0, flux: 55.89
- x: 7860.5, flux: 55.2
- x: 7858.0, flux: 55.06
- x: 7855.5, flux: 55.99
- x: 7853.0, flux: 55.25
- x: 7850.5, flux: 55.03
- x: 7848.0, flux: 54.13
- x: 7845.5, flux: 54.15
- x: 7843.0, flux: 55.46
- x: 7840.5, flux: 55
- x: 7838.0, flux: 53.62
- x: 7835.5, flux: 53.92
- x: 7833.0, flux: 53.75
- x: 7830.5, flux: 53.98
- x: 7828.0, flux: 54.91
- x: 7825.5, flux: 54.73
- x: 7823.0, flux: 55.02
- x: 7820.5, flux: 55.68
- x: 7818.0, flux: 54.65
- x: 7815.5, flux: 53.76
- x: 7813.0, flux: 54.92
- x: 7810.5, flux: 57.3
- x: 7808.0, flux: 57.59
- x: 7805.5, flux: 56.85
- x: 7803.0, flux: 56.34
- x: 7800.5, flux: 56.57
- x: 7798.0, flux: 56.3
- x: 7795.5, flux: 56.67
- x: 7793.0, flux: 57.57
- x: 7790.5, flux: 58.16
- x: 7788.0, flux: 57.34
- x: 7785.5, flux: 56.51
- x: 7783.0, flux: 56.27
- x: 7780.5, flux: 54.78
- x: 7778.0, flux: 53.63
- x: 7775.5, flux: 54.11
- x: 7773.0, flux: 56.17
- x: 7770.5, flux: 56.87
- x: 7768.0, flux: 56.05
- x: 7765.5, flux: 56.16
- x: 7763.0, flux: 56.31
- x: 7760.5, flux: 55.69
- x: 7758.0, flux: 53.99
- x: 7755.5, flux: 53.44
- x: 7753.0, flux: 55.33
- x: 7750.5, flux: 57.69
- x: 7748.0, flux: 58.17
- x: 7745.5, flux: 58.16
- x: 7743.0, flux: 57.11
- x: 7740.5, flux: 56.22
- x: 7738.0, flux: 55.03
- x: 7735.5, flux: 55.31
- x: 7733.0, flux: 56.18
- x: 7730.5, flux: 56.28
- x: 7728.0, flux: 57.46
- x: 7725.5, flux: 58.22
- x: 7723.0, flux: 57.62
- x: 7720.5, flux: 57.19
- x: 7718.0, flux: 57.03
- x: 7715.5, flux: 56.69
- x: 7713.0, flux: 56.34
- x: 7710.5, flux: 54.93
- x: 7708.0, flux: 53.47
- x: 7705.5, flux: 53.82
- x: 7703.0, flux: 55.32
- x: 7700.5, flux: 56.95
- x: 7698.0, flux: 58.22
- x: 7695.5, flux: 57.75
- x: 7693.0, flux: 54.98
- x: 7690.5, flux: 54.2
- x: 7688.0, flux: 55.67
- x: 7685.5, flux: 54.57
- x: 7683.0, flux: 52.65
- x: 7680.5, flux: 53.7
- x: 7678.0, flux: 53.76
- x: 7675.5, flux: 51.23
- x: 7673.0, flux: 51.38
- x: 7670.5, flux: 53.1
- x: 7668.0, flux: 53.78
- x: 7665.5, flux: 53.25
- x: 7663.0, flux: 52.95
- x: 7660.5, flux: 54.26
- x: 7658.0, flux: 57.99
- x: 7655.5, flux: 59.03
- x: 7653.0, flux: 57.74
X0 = 5.46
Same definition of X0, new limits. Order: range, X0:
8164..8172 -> 5.63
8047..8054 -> 5.45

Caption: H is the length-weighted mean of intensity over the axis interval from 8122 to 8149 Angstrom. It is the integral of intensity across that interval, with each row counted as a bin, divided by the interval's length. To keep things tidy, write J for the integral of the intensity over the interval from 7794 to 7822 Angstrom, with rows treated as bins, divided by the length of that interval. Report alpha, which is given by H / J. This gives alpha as 1.00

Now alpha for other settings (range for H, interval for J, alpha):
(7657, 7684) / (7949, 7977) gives 0.98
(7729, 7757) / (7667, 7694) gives 1.05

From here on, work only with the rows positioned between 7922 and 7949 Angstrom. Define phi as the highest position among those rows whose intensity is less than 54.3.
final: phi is 7940.5 Angstrom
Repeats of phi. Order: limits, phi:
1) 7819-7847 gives 7845.5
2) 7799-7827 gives 7815.5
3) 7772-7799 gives 7778.0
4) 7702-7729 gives 7708.0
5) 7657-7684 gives 7683.0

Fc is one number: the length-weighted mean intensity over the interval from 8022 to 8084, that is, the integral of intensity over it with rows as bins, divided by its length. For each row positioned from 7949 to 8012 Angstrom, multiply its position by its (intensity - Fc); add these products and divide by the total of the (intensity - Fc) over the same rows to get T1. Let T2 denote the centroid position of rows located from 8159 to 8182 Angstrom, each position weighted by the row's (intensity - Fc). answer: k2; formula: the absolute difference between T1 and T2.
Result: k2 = 190.4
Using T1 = 7984.5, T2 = 8175.0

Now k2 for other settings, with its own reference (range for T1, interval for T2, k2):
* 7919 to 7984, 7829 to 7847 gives 117.6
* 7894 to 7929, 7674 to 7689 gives 228.9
